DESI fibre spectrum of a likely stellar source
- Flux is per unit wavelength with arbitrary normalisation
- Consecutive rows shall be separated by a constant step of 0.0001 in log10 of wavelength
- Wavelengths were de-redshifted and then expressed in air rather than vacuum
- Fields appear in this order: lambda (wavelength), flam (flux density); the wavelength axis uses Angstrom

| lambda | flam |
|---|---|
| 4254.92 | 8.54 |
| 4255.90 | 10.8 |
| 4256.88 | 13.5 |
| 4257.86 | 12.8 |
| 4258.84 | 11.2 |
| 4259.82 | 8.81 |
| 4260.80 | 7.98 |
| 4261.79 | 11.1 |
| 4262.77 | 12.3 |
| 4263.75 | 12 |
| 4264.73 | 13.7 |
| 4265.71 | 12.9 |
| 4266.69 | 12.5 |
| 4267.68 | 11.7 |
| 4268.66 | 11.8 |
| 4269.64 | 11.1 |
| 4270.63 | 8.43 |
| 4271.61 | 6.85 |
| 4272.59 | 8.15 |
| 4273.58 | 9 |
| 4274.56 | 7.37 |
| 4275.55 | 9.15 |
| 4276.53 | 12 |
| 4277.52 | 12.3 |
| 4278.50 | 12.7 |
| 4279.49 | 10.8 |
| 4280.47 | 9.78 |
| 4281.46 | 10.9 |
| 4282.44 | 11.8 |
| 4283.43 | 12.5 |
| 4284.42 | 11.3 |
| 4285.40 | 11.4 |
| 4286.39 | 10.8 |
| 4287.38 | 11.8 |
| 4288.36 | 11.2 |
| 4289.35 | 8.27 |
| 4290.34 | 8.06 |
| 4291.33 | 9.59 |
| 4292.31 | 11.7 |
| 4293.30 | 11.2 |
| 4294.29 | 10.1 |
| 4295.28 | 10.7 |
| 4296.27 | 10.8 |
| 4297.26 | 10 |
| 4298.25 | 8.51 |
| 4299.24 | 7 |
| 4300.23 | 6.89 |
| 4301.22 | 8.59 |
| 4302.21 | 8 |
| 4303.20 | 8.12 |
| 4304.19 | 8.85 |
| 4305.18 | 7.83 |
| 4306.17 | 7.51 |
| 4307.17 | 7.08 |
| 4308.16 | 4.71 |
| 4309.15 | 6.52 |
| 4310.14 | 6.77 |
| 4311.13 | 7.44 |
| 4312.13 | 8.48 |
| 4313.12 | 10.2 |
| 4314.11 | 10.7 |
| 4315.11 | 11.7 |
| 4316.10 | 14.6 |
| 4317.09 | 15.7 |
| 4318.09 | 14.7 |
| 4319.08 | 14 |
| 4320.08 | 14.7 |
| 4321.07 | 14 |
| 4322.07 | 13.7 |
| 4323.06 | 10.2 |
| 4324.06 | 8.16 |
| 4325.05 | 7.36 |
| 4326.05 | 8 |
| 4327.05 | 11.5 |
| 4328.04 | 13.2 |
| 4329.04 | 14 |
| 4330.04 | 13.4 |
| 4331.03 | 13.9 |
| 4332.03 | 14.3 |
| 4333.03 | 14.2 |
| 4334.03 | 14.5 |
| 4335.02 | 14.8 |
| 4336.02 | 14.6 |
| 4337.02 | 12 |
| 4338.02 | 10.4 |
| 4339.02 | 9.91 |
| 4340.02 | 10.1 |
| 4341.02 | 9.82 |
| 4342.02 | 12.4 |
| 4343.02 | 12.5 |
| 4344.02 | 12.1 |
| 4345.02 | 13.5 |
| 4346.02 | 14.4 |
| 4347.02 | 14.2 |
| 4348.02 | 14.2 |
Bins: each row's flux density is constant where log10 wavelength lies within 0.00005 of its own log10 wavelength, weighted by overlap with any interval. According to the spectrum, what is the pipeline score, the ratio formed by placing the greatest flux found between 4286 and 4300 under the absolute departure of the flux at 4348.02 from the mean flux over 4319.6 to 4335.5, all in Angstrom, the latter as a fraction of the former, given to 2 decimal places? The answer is 0.14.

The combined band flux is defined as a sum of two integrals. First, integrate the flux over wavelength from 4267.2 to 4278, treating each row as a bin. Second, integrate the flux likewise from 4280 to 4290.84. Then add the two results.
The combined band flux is 222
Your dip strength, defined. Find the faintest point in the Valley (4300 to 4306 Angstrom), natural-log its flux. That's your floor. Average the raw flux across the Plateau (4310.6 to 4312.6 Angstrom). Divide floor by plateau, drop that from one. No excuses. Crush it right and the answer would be 0.76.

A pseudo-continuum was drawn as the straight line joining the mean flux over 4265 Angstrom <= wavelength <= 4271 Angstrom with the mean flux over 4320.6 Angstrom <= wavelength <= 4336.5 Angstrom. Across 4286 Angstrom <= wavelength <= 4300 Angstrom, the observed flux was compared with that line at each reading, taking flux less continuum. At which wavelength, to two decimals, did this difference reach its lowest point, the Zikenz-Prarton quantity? 4299.24 Angstrom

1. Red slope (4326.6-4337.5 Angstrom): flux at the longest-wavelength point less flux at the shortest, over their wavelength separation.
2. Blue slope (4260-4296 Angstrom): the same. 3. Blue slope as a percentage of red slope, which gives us 157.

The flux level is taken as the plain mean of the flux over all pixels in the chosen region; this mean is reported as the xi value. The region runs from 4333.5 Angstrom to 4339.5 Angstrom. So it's 12.7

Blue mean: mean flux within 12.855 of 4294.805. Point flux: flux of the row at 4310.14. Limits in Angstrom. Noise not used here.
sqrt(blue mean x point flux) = 8.1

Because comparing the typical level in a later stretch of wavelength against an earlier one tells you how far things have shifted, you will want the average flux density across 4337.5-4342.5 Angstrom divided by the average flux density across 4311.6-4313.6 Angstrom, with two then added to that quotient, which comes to 3.13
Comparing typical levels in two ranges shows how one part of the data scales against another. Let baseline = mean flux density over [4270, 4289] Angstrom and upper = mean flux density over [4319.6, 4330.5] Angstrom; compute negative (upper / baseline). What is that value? -1.12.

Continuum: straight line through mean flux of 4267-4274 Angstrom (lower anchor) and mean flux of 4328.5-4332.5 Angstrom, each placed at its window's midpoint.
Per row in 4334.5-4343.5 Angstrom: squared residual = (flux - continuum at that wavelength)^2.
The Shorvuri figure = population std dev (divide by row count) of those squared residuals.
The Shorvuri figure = 9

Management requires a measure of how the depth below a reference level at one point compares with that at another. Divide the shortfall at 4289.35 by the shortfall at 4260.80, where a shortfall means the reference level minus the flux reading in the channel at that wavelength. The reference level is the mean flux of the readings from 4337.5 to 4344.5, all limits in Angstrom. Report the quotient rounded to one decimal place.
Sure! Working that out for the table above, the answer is 0.9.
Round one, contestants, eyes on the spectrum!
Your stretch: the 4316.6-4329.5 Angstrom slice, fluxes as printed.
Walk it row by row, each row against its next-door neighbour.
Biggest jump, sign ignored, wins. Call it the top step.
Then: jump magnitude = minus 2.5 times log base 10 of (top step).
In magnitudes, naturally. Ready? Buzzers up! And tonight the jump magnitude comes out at -1.4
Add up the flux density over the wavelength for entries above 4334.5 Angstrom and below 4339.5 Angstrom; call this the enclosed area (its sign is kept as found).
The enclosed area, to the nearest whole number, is 62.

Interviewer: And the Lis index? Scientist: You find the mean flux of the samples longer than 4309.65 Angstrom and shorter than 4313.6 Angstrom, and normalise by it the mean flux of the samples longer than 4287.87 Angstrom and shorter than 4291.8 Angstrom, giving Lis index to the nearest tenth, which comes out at 1.1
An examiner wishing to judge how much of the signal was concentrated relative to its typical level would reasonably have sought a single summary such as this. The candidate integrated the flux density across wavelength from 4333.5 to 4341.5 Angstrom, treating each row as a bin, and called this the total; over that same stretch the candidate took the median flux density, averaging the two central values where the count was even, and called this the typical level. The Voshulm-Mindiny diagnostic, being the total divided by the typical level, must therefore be 8.6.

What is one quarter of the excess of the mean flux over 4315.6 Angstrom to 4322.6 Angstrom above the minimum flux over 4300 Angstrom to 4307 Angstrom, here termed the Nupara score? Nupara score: 1.9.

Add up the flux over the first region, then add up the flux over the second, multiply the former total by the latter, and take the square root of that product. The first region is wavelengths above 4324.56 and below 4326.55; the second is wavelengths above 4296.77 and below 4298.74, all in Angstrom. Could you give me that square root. 17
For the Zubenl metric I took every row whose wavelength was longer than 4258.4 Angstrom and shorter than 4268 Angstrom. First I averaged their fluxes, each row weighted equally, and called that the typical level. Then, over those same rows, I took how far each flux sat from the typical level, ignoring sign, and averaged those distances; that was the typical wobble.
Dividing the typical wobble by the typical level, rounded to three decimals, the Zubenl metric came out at 0.115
